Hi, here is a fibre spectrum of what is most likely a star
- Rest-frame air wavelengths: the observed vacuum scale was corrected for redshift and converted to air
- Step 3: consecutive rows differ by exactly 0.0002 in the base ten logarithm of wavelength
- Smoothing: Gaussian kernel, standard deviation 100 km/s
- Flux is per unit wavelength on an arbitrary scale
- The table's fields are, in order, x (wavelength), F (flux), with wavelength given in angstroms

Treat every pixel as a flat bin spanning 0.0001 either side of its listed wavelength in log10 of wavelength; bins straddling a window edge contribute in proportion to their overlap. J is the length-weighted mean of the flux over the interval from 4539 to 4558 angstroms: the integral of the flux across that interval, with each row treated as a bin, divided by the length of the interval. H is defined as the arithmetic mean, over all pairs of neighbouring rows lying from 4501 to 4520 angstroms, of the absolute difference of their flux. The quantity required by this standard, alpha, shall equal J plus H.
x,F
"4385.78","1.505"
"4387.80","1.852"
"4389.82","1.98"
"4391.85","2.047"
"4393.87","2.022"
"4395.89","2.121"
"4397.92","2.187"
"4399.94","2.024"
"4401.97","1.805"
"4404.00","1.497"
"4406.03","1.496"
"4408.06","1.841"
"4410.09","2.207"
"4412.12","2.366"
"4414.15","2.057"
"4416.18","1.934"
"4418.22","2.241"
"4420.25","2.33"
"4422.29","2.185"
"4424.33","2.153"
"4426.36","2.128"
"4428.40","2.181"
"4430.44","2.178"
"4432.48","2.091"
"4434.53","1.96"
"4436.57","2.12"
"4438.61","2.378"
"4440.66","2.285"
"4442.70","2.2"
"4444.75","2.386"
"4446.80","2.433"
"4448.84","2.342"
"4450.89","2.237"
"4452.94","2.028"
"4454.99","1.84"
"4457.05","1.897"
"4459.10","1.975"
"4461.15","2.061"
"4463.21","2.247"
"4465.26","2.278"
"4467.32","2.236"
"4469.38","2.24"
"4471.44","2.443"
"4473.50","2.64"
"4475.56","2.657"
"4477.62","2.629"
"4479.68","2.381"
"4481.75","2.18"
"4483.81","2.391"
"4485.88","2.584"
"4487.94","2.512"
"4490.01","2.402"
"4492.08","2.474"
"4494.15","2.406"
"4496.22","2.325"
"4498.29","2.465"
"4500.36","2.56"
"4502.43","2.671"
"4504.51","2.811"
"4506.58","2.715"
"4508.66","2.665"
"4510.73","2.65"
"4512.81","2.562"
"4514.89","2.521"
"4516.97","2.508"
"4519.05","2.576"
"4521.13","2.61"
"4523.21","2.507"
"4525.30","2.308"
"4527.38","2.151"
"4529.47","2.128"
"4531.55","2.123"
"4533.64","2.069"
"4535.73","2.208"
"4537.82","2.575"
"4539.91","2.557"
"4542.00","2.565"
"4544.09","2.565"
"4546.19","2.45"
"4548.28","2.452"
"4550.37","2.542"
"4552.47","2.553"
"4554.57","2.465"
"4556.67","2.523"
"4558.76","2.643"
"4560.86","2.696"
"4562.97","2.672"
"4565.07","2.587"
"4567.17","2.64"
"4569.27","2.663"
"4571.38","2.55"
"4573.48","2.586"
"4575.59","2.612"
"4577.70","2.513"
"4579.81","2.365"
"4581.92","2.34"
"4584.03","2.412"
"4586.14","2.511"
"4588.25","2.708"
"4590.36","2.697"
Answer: 2.59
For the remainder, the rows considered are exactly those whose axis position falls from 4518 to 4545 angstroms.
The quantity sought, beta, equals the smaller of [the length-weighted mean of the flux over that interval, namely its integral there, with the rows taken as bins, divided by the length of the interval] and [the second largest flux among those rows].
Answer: 2.38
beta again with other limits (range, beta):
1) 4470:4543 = 2.47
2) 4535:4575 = 2.56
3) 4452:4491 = 2.30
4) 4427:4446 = 2.20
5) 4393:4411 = 1.91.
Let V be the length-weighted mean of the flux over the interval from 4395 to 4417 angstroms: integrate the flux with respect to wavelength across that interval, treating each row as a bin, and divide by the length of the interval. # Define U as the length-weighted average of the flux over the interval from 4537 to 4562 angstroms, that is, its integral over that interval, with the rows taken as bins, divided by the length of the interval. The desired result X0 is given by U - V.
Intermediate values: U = 2.55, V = 2.0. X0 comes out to 0.59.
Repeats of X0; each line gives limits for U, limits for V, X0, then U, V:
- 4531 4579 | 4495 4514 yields -0.08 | 2.52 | 2.6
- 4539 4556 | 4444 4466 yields 0.37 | 2.52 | 2.2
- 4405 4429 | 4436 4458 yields -0.11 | 2.09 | 2.2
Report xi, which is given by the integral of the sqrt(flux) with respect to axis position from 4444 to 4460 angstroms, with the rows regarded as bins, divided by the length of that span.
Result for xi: 1.46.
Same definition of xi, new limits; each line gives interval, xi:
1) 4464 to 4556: 1.57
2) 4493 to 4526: 1.60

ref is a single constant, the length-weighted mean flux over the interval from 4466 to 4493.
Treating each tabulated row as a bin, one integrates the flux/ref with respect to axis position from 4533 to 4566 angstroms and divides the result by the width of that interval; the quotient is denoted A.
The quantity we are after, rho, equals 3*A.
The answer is 3.09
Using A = 1.03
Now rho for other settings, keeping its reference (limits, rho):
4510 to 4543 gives 2.96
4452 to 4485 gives 2.78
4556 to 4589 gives 3.15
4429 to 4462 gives 2.64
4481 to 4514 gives 3.11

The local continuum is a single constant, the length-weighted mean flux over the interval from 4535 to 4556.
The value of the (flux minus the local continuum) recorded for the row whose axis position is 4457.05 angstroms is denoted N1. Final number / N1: -0.60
